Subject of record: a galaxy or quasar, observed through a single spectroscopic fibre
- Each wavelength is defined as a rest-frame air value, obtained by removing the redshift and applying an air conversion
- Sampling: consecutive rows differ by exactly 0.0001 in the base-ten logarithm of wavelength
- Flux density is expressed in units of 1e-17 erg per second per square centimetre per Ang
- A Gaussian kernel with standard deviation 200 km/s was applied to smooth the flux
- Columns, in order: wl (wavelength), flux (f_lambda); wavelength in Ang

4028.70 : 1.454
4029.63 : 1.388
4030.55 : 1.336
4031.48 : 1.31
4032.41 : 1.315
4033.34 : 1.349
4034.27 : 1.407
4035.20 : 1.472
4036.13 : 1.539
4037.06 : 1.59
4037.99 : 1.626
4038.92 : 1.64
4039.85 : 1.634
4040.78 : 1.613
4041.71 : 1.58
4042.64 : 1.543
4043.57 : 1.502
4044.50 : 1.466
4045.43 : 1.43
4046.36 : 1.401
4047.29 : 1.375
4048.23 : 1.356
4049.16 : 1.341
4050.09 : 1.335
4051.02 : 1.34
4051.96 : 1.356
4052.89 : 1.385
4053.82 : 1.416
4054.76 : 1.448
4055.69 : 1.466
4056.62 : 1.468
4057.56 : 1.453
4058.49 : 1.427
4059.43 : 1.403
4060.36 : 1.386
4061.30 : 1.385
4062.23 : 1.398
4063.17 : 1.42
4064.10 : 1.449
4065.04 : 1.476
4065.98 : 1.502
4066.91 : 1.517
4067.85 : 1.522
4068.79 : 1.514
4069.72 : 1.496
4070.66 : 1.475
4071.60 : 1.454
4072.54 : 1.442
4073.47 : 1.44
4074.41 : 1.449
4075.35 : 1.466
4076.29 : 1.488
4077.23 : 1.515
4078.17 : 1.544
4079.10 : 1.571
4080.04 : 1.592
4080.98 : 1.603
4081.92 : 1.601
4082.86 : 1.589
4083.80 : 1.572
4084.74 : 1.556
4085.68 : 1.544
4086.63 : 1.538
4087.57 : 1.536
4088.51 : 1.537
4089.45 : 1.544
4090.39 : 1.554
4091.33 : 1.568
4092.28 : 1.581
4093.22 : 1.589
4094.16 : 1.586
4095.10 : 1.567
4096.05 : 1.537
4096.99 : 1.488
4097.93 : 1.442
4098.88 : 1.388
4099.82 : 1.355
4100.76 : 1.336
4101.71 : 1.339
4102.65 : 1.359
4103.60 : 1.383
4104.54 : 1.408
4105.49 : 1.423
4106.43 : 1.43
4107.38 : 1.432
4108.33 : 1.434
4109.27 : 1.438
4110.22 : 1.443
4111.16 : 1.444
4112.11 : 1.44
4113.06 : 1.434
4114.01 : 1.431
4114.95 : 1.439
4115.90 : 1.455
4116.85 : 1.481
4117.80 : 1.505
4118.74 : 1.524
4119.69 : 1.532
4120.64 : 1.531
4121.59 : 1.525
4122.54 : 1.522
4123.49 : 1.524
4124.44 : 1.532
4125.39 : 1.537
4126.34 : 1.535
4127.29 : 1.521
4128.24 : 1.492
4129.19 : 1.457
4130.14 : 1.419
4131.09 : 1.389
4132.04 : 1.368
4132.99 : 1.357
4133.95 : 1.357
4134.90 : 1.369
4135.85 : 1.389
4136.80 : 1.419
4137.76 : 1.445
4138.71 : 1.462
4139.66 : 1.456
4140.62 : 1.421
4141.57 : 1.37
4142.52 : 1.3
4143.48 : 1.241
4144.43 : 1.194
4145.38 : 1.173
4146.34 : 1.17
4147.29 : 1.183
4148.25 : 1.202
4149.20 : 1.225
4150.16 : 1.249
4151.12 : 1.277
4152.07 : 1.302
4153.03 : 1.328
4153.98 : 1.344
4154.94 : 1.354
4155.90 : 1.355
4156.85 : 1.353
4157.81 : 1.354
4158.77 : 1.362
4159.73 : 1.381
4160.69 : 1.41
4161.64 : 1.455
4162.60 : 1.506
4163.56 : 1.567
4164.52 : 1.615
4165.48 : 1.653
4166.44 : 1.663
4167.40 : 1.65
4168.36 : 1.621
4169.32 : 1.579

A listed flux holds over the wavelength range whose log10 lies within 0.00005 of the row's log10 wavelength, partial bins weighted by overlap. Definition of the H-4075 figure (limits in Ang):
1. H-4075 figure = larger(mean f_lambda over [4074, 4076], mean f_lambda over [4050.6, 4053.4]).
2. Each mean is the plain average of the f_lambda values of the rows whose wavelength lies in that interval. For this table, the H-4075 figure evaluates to 1.46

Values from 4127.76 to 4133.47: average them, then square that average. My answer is 2.00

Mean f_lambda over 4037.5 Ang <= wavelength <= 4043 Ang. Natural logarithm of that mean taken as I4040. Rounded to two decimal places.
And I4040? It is 0.47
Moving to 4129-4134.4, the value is 0.33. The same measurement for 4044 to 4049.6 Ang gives 0.33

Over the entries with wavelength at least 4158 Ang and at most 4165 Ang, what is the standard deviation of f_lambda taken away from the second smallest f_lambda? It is 1.29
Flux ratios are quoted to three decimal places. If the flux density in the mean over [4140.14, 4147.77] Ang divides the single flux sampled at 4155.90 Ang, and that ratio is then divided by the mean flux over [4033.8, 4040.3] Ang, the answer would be 0.692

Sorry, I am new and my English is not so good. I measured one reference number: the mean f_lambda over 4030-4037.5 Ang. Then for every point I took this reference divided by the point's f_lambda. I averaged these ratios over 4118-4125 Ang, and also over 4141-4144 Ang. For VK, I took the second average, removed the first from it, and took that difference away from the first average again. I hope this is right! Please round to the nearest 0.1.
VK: 0.8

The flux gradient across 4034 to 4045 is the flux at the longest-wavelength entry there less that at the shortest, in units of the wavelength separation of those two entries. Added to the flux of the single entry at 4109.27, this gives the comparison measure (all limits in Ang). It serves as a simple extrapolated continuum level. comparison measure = 1.44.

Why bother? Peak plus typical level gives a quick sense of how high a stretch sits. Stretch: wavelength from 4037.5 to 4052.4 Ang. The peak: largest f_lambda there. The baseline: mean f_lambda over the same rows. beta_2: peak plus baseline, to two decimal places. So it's 3.11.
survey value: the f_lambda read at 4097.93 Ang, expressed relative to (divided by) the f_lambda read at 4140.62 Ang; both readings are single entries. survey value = 1.01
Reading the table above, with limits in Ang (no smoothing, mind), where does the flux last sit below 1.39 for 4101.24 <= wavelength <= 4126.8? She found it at 4103.60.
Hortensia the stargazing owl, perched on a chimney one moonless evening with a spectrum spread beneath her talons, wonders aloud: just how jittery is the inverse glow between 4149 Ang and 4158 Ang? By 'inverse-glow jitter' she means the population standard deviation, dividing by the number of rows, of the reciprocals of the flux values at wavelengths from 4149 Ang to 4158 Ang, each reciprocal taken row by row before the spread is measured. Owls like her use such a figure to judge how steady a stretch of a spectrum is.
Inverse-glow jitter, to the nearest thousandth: 0.027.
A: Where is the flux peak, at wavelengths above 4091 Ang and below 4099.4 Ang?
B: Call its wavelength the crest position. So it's 4093.22 Ang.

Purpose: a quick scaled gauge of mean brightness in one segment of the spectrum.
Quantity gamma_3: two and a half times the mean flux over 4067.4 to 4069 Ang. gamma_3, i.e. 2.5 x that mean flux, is 3.8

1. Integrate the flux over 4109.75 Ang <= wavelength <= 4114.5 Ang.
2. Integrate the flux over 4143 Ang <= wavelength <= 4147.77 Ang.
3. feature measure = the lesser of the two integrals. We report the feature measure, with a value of 5.7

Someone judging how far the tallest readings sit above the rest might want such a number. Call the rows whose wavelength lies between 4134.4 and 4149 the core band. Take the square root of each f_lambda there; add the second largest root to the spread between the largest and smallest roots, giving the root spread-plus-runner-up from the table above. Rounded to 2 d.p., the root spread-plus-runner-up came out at 1.33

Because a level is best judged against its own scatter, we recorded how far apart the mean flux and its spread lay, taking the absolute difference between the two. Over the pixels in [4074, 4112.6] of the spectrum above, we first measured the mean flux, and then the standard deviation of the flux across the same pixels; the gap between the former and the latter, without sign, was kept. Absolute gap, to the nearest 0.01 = 1.41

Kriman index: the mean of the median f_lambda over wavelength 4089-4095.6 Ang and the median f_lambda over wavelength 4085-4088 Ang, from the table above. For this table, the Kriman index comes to 1.55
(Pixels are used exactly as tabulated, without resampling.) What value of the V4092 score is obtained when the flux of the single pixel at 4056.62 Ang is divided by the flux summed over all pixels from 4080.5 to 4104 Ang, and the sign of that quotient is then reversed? -0.039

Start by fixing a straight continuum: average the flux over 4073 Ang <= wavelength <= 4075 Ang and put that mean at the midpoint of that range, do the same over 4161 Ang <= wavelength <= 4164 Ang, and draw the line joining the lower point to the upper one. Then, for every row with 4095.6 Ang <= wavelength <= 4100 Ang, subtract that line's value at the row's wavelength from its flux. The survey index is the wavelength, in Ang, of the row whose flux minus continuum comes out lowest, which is 4099.82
